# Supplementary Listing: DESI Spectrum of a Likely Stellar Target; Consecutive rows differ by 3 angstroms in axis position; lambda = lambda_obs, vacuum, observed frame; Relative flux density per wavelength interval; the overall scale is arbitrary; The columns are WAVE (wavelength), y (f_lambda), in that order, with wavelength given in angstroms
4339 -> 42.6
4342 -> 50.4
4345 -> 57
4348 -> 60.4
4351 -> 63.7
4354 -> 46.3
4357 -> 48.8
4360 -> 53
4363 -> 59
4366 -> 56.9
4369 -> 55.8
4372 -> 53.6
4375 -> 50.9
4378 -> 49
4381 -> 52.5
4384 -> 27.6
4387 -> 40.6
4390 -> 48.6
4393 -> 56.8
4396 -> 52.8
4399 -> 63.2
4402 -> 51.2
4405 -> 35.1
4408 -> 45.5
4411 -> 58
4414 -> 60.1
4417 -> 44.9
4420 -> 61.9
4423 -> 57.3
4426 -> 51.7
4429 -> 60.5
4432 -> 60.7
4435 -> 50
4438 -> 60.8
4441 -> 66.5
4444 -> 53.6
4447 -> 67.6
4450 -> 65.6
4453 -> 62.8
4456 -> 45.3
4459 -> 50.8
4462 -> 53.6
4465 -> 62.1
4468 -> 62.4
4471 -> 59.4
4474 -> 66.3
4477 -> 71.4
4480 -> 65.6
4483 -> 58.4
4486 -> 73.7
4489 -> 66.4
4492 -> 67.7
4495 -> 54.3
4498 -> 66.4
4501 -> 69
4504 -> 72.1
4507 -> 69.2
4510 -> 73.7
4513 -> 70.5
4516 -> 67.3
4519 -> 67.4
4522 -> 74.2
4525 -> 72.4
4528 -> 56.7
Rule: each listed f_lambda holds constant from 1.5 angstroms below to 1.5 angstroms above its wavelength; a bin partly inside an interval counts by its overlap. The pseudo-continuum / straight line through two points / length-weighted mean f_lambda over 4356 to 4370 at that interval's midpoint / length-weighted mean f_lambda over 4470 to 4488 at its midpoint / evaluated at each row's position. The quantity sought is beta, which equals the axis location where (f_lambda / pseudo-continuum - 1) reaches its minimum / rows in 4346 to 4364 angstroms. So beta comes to 4354 angstroms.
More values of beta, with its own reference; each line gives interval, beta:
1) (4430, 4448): 4435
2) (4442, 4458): 4456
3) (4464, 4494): 4483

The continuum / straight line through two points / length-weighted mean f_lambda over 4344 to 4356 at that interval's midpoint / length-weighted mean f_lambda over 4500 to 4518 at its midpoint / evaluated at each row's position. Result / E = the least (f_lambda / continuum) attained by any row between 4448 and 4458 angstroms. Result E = 0.69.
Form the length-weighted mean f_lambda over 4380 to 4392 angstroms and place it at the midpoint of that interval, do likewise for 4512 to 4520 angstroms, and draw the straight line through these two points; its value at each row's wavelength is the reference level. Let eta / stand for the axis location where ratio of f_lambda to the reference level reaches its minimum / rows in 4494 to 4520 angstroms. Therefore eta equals 4495 angstroms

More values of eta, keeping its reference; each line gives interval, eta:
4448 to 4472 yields 4456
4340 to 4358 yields 4354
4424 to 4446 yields 4435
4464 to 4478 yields 4471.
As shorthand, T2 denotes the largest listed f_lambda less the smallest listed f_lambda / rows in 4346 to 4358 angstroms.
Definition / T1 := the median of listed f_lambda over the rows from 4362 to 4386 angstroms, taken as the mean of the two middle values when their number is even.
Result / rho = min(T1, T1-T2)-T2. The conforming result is 18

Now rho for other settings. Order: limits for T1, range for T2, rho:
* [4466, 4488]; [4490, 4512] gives 27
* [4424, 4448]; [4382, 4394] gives 2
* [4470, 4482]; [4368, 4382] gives 52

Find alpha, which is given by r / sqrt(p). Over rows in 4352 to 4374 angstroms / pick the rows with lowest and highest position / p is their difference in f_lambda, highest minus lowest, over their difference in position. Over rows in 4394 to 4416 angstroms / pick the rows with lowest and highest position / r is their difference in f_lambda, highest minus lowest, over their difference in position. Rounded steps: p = 0.41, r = 0.41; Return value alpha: 0.6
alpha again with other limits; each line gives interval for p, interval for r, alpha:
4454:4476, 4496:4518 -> 0.0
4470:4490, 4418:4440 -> -0.1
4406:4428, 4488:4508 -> 0.3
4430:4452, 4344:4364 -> 0.2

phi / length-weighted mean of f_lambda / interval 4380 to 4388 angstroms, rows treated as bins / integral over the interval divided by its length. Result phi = 39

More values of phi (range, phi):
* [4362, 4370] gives 57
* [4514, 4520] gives 68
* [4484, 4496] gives 66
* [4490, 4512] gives 68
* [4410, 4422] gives 56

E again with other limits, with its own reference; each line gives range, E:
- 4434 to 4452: 0.78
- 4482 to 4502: 0.79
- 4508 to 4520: 0.95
